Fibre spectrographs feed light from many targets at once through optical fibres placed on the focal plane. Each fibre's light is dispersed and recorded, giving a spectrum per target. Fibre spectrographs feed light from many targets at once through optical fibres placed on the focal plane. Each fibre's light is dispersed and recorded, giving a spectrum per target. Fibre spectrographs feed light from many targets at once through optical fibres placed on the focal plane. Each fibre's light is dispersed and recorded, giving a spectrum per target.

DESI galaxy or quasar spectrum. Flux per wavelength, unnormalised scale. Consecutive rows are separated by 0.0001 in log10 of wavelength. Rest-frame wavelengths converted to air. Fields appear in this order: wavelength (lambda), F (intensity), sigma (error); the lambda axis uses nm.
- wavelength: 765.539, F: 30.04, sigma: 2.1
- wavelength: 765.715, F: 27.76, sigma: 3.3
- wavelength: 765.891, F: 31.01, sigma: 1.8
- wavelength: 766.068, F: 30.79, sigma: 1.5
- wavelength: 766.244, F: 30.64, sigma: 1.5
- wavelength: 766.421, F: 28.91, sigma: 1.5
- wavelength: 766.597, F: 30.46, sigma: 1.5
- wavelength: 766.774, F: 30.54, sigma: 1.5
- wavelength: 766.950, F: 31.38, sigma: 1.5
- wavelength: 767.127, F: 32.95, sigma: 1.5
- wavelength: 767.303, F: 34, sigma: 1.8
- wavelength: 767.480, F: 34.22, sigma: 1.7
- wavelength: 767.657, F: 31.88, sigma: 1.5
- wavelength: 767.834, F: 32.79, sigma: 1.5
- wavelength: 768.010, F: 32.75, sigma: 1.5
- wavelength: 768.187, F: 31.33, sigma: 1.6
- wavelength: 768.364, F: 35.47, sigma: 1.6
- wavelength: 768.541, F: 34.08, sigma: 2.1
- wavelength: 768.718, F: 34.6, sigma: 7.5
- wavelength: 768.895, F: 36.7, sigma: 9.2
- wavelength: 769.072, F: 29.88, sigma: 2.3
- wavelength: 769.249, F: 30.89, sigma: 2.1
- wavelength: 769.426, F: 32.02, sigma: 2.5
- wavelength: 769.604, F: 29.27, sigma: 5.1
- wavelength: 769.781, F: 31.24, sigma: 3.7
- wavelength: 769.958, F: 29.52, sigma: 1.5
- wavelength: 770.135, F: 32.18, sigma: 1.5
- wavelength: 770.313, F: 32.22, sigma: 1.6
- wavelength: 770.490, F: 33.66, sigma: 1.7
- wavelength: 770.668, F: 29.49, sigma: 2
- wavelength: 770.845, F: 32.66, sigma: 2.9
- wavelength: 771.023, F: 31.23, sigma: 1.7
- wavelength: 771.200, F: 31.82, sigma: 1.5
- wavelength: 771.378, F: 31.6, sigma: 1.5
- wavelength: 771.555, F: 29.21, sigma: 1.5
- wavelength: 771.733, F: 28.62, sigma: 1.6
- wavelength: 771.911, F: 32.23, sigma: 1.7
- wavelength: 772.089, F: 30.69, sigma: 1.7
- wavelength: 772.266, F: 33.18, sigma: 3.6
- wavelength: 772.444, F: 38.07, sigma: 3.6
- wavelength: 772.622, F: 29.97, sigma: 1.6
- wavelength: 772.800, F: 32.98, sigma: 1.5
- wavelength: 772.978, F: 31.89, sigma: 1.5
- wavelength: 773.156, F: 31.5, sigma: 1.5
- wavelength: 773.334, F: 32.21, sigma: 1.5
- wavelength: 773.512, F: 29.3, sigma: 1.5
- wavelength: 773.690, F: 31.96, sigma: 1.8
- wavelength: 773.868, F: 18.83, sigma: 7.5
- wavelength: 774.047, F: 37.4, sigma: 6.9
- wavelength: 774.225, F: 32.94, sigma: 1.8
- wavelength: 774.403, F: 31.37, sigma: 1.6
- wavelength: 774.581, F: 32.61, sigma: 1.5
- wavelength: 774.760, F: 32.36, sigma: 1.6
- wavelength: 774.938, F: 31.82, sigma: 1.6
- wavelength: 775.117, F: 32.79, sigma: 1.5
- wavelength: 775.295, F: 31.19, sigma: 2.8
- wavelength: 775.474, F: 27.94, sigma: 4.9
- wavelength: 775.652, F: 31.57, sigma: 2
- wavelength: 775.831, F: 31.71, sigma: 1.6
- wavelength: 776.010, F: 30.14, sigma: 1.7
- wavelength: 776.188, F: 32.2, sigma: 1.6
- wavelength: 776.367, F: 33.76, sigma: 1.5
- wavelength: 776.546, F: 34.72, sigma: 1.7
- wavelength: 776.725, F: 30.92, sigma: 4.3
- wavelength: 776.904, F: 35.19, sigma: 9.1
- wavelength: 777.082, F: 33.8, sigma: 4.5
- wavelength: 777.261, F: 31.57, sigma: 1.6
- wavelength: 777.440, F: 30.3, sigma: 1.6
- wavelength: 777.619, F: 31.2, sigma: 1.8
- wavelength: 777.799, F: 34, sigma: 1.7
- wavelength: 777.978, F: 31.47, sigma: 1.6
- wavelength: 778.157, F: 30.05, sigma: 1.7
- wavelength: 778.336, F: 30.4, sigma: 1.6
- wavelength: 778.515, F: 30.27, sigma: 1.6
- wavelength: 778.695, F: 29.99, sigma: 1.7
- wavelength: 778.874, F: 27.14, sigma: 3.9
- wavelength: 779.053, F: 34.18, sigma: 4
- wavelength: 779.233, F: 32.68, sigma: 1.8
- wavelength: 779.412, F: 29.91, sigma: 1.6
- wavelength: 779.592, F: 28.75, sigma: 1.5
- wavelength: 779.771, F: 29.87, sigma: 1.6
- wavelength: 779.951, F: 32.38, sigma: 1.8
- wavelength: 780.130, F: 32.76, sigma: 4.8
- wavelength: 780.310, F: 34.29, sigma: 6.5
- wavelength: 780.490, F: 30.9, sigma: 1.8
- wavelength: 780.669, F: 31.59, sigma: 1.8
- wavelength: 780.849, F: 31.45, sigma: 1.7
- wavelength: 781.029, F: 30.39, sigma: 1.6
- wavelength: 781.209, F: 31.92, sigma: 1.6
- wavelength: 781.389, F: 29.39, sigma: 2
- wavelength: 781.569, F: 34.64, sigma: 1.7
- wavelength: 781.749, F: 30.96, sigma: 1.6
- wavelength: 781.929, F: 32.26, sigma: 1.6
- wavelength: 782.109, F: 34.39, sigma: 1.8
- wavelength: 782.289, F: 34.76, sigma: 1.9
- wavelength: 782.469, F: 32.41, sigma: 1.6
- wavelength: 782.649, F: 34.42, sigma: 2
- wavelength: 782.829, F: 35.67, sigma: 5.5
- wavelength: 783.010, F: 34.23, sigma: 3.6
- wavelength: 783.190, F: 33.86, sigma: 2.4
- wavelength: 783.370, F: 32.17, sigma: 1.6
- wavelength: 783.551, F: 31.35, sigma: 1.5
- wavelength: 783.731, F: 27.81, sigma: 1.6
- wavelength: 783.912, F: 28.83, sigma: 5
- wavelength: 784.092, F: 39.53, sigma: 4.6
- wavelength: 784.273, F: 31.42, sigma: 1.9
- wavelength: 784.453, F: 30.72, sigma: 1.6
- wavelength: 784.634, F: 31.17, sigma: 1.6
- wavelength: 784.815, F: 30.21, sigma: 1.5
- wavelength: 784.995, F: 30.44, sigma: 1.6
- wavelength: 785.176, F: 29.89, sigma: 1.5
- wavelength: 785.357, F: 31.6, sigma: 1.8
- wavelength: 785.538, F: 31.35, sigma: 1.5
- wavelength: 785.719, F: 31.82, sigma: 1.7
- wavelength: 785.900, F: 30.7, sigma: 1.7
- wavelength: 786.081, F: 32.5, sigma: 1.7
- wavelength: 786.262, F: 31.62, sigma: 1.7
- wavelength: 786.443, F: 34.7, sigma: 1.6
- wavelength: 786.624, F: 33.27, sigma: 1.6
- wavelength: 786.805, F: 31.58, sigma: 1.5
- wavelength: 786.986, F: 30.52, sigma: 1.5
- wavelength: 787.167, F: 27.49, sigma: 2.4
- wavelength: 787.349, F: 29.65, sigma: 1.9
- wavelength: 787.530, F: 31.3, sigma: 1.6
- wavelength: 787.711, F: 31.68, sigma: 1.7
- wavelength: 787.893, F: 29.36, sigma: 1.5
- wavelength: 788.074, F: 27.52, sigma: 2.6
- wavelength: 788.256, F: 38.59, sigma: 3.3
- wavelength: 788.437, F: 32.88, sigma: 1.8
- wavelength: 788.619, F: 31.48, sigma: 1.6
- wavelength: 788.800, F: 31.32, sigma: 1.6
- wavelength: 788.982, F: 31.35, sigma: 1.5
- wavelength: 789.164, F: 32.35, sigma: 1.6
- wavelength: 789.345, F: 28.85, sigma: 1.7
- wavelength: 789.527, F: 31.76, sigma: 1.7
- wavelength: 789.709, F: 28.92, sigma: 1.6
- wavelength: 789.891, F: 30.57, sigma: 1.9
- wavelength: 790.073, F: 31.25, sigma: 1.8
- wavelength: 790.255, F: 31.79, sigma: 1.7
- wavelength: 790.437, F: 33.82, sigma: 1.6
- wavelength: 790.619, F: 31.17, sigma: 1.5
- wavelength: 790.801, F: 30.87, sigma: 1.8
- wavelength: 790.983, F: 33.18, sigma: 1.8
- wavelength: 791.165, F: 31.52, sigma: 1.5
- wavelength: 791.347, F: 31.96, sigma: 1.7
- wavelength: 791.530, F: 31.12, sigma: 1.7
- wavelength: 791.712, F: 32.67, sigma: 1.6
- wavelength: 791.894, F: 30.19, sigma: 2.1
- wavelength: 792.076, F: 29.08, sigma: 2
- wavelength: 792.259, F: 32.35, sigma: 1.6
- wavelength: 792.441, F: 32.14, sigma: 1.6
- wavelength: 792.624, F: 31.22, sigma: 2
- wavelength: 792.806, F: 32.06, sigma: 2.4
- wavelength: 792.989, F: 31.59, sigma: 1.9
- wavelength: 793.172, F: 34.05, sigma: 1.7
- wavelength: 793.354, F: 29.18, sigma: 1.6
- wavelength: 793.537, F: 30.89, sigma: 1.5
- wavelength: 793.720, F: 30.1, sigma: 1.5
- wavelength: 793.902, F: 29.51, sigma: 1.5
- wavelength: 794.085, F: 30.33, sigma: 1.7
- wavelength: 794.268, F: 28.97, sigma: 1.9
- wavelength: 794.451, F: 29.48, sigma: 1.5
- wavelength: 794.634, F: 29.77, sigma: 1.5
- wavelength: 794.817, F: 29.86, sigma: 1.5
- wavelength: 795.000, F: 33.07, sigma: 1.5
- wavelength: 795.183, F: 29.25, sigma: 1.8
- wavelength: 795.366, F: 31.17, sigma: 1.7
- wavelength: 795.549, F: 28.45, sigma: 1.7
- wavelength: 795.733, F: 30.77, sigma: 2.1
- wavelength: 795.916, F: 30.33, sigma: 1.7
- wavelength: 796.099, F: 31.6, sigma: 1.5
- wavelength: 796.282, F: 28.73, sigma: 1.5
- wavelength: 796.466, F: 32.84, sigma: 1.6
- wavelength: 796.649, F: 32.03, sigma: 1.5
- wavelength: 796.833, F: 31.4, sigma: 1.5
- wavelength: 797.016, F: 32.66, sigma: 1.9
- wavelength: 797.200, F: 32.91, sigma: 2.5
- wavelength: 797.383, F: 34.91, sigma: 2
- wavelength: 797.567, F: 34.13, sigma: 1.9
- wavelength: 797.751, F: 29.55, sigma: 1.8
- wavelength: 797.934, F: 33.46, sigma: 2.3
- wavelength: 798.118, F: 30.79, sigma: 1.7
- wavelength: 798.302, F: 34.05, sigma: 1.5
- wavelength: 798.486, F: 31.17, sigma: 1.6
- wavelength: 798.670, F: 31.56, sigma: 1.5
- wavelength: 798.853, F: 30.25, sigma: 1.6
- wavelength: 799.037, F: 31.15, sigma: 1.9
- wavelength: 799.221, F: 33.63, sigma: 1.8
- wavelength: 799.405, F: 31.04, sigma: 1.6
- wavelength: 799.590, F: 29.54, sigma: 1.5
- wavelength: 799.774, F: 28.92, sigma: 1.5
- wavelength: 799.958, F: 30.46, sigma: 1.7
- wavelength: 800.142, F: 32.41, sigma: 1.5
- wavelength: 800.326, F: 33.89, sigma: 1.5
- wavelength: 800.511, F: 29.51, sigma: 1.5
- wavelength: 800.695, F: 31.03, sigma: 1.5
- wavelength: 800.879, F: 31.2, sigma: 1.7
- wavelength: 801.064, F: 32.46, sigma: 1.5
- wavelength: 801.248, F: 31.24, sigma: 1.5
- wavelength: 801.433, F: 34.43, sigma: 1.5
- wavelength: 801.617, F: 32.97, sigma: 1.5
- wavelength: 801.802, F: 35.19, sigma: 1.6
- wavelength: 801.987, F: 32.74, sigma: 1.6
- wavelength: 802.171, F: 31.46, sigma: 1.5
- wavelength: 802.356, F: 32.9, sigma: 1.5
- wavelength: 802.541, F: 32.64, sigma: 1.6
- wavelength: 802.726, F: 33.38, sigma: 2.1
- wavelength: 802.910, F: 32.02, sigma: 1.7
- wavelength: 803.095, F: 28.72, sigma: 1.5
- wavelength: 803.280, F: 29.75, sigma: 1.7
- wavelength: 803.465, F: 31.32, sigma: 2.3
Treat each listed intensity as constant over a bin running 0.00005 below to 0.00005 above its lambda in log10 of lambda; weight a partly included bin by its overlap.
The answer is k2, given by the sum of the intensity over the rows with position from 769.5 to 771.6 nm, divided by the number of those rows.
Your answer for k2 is 31.2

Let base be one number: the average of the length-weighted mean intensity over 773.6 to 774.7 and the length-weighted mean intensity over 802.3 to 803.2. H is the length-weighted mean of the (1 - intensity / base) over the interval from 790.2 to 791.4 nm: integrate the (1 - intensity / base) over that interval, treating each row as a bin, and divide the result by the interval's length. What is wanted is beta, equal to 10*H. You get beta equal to -0.2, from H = -0.02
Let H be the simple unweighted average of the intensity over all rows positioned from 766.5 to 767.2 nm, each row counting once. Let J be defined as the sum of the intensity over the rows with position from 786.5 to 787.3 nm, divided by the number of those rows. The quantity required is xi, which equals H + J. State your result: 62.0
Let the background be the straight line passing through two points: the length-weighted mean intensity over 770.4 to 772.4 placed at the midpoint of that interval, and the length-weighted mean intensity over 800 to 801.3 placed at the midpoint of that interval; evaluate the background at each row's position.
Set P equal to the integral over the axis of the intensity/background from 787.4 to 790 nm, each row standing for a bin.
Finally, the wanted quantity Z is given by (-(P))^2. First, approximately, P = 2.57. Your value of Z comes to 6.6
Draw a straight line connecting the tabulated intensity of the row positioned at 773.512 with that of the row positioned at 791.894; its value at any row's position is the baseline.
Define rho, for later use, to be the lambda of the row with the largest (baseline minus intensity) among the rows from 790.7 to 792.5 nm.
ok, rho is 792.076 nm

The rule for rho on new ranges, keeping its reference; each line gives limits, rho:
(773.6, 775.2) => 773.868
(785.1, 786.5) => 785.176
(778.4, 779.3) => 778.874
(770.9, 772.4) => 771.733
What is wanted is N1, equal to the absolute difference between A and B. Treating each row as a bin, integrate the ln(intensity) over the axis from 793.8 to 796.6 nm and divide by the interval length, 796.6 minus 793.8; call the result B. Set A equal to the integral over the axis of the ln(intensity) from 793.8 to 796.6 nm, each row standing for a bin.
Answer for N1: 6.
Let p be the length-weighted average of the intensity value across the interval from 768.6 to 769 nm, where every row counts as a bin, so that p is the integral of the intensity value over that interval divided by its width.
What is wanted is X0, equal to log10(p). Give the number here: 1.55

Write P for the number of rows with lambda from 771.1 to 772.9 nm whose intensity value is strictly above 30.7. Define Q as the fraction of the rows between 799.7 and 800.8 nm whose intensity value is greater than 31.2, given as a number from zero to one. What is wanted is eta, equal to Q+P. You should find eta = 6.3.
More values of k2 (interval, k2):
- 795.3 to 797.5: 31.5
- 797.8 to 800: 31.3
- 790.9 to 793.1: 31.6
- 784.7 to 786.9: 31.6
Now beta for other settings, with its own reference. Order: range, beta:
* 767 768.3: -0.5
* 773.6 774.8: 0.1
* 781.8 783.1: -0.8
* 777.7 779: 0.3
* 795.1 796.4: 0.4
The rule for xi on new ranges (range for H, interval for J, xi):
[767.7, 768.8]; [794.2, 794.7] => 62.9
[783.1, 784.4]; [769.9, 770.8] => 63.6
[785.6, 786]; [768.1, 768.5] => 64.7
